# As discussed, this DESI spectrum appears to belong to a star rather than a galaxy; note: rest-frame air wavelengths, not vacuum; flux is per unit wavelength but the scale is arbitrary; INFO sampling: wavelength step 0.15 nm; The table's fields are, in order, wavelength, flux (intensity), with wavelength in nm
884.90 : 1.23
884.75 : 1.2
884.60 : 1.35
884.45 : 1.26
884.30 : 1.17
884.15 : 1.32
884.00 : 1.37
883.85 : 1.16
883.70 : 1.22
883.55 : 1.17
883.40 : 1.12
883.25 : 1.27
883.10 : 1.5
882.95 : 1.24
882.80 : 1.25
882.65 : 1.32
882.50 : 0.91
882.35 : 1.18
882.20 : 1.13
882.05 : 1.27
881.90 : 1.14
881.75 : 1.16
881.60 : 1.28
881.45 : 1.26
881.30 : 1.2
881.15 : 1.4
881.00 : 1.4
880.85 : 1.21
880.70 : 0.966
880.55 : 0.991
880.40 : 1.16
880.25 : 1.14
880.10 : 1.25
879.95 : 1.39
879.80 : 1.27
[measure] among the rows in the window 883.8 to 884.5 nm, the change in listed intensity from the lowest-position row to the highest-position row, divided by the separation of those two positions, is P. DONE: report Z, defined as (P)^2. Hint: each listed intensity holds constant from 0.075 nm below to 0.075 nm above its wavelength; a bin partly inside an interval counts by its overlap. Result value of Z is 0.03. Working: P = 0.2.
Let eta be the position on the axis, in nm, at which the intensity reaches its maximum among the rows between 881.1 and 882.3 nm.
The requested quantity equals 881.15 nm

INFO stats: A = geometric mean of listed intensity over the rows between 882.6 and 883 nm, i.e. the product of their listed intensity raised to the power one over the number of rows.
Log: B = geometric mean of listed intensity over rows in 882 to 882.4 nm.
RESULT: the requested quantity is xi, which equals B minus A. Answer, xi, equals -0.08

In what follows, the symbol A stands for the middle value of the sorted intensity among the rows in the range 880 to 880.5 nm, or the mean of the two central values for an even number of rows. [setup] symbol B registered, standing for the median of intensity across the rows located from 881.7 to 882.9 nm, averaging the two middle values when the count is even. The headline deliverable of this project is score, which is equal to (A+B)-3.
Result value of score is -0.67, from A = 1.16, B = 1.17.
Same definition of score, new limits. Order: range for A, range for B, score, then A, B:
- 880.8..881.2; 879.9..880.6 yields -0.44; 1.40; 1.16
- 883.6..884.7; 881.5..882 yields -0.58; 1.26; 1.16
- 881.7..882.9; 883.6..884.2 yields -0.56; 1.17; 1.27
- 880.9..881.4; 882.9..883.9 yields -0.38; 1.40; 1.22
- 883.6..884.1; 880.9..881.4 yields -0.38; 1.22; 1.40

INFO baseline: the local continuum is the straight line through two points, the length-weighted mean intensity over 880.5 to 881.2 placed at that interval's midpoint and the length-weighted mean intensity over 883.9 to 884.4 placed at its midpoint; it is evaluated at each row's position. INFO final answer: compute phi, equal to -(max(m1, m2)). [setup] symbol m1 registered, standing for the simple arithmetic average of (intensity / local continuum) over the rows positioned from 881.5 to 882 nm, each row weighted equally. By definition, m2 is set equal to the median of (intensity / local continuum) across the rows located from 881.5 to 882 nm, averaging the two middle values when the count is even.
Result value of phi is -0.98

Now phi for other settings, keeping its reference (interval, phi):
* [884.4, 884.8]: -0.98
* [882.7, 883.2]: -1.07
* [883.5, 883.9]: -0.93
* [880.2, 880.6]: -0.97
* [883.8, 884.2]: -1.03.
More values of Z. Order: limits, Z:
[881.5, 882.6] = 0.17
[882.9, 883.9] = 0.01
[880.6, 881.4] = 0.15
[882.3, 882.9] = 0.02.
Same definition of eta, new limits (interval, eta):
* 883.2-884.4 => 884.00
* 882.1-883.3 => 883.10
